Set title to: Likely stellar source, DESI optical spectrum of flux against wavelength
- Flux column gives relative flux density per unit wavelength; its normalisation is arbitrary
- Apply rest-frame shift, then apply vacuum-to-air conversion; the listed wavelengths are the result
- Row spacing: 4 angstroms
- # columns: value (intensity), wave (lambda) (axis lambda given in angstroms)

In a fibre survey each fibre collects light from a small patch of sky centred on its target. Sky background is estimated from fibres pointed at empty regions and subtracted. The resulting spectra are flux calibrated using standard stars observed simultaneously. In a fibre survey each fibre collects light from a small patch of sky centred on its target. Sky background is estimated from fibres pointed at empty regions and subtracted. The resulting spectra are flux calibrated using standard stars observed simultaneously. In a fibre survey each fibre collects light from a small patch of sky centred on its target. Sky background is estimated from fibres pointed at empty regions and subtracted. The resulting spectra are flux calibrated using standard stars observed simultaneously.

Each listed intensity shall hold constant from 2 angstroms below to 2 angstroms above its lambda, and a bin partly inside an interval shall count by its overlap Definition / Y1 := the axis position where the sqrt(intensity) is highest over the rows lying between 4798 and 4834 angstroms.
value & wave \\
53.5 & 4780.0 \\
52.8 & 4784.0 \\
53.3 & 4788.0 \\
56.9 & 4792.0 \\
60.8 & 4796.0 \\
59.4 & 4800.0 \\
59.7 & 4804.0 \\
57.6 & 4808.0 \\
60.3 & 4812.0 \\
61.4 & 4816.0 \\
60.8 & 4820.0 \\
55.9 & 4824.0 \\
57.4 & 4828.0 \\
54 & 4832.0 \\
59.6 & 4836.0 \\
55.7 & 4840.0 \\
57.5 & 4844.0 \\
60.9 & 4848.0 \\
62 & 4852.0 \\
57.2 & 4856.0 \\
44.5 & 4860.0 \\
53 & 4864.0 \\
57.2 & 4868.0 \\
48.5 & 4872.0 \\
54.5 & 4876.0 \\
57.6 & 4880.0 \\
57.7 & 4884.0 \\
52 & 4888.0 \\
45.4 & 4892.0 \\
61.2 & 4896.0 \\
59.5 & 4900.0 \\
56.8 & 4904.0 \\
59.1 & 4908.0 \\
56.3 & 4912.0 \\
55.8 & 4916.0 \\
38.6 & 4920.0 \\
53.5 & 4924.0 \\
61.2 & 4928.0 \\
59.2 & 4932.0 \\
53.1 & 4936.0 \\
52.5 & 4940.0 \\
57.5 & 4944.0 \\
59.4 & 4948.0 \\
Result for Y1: 4816.0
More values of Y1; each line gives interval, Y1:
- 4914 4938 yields 4928.0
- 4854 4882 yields 4880.0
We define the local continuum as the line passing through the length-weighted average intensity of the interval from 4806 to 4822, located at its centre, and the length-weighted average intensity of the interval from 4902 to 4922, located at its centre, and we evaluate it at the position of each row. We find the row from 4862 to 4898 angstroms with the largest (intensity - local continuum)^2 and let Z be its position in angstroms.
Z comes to 4892.0 angstroms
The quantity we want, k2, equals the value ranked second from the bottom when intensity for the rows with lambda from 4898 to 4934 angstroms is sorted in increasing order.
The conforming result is 53.5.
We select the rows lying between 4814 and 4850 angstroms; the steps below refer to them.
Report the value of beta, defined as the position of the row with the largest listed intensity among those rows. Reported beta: 4816.0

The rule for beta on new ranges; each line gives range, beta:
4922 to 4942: 4928.0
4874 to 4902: 4896.0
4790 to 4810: 4796.0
